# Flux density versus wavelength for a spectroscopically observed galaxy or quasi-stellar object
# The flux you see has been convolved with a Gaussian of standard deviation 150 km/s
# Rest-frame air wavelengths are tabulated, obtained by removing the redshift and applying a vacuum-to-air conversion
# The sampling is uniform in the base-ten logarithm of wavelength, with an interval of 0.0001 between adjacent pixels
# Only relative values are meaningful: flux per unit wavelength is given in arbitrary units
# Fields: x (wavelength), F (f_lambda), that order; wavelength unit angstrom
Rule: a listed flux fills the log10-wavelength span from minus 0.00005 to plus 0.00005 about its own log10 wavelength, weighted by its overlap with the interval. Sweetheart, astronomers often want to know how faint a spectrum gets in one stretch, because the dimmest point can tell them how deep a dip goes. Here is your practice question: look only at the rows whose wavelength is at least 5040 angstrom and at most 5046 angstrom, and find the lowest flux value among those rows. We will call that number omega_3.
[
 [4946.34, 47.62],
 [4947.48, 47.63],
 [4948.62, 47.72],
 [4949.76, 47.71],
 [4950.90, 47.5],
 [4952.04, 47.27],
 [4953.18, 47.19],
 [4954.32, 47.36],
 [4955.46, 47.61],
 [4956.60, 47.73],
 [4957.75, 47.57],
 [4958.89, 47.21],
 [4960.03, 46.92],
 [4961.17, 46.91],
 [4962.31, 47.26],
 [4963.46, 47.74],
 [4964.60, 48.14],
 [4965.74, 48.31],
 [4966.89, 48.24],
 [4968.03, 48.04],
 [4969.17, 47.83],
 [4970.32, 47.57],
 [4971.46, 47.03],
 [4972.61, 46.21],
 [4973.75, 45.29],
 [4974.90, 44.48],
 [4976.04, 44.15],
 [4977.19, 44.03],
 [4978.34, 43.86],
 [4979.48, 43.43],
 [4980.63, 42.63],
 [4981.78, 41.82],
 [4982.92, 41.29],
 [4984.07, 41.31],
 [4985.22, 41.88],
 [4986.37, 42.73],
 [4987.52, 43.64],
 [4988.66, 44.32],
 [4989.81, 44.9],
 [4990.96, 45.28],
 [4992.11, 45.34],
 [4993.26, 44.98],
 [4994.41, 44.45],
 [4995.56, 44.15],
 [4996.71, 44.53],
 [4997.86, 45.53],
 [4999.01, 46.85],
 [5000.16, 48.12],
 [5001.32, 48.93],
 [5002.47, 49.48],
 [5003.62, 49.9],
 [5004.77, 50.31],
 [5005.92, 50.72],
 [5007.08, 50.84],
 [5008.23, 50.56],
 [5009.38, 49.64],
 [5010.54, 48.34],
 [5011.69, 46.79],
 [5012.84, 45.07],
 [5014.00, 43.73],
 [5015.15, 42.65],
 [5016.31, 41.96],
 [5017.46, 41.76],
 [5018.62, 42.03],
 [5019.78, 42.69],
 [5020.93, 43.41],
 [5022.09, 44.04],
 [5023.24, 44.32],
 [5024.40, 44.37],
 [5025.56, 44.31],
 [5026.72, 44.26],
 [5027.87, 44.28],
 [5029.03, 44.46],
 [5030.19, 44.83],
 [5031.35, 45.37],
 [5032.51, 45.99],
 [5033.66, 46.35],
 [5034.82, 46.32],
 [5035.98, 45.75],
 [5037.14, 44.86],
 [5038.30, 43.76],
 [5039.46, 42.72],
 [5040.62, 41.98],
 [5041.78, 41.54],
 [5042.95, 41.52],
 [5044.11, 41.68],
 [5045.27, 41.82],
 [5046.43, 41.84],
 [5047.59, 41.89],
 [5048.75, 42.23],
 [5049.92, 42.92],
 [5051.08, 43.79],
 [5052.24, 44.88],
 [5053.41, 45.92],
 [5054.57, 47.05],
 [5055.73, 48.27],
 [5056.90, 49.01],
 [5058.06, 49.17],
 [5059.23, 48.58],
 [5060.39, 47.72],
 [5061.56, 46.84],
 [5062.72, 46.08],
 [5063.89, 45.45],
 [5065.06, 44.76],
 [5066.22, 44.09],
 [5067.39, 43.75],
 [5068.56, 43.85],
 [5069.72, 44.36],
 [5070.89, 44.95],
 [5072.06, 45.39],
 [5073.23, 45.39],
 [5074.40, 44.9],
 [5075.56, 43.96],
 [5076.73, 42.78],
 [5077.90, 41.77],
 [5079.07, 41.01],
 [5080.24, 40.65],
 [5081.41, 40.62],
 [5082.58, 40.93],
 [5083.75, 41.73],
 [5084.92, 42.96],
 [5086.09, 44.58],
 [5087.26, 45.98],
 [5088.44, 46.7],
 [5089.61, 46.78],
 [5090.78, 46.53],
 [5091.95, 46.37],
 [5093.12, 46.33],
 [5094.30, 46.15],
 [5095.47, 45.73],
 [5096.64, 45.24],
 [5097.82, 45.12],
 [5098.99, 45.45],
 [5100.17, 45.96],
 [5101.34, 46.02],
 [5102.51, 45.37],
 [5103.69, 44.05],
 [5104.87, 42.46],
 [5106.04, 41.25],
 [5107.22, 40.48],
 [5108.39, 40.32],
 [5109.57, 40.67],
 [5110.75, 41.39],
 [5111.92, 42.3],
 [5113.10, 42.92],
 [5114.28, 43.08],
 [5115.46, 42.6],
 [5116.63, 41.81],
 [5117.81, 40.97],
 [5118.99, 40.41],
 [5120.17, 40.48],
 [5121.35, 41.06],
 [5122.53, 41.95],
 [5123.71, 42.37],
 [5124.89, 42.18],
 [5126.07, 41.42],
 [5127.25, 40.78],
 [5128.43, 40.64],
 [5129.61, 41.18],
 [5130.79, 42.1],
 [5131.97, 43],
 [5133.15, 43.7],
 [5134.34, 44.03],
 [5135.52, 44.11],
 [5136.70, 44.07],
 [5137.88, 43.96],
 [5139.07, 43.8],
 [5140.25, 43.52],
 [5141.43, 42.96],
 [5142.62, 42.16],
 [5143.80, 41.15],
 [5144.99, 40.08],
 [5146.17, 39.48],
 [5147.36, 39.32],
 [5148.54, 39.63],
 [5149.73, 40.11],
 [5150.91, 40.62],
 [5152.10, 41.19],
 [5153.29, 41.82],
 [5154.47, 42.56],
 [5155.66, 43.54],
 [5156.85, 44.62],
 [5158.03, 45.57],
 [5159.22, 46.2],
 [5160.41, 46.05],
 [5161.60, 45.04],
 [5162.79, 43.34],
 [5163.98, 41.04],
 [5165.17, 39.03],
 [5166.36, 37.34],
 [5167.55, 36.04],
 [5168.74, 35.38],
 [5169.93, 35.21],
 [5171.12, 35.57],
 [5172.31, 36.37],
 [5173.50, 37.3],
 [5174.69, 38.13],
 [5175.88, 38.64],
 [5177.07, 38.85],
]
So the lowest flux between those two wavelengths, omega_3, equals 41.52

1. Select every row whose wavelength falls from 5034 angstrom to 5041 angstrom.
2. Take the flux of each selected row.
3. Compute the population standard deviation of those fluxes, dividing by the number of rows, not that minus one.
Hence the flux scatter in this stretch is 1.56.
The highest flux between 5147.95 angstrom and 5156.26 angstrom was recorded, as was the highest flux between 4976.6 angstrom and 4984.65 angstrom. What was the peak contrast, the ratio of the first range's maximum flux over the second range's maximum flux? 0.99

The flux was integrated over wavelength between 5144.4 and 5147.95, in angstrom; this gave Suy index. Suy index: 141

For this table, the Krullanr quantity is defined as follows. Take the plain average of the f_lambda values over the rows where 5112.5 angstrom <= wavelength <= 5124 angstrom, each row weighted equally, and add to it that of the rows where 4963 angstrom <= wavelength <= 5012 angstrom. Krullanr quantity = 87.9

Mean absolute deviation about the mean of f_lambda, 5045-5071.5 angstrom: 1.9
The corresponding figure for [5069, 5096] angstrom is 1.9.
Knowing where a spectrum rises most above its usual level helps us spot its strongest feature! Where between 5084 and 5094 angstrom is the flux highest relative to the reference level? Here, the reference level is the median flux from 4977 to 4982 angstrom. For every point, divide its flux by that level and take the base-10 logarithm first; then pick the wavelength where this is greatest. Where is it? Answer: 5089.61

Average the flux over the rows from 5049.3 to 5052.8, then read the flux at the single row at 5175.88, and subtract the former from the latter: -5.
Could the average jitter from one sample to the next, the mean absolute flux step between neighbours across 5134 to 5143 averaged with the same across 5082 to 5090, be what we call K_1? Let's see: 0.63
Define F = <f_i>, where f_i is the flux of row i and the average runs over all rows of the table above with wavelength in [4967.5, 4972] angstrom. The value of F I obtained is 48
